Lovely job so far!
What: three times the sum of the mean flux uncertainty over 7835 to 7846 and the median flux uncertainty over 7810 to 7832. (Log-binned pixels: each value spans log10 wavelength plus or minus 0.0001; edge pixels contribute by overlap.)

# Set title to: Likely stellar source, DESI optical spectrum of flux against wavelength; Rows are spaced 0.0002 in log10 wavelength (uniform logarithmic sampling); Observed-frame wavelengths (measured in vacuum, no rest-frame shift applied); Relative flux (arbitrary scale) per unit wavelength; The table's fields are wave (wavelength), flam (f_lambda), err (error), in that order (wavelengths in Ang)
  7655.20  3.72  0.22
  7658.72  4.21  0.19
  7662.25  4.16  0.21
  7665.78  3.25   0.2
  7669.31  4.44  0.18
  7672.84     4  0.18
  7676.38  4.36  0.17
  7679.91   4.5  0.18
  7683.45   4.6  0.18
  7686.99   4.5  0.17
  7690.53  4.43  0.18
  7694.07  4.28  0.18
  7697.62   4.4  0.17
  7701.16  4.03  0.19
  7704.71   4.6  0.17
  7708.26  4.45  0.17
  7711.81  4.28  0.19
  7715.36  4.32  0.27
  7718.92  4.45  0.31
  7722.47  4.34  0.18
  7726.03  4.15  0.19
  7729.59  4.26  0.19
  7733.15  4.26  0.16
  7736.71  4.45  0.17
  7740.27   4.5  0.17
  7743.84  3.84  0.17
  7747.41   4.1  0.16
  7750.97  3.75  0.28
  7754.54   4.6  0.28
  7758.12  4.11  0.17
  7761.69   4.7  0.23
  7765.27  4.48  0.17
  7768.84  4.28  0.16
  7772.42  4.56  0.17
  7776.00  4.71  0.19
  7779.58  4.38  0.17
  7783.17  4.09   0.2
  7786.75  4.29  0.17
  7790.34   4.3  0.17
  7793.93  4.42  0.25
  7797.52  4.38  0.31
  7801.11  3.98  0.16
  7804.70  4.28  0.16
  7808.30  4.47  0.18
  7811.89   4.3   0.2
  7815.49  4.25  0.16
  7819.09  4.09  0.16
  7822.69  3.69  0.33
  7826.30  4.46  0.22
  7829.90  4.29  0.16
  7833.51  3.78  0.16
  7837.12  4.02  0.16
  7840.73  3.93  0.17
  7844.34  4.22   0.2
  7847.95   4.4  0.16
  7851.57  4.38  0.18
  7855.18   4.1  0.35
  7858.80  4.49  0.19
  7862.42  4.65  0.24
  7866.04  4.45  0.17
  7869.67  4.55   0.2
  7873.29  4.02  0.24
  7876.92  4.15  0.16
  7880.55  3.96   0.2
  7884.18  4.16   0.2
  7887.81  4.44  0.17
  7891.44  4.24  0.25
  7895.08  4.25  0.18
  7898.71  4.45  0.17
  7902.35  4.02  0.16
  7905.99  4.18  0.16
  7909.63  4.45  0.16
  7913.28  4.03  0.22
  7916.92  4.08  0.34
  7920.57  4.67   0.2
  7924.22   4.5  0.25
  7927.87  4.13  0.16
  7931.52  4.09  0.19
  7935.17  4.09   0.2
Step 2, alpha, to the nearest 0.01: 1.07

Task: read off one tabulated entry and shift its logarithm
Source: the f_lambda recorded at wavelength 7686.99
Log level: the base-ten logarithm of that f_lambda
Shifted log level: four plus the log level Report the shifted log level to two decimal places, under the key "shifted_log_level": 4.65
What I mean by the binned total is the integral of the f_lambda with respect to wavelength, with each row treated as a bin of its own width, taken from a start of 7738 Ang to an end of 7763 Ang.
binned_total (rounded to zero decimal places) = 106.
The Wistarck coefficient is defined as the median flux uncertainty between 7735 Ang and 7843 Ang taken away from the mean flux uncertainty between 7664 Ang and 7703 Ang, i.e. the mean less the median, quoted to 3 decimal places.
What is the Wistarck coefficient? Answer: 0.010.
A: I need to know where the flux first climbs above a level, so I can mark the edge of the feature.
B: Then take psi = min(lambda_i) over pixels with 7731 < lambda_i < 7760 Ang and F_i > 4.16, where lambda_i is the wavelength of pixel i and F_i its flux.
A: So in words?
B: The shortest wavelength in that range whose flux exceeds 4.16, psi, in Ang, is 7733.15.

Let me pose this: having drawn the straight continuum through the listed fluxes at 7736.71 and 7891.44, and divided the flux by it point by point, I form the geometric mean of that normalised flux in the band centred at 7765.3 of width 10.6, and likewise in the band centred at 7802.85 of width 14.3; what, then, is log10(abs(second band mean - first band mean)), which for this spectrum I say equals -1.44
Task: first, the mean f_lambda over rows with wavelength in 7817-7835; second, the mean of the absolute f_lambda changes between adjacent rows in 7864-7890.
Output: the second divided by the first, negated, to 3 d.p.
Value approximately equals -0.059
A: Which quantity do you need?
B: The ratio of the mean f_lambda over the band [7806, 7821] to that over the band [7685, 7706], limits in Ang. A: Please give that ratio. 0.98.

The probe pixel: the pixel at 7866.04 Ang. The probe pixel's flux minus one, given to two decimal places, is 3.45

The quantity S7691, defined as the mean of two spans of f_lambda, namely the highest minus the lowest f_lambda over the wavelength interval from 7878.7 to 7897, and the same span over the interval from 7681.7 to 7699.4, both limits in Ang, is 0.4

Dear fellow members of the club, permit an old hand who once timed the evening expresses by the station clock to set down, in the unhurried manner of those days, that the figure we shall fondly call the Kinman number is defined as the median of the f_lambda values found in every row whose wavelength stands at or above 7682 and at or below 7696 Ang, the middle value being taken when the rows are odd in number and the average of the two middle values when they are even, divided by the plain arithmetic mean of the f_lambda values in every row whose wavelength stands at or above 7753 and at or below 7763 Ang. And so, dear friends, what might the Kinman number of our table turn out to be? 1.00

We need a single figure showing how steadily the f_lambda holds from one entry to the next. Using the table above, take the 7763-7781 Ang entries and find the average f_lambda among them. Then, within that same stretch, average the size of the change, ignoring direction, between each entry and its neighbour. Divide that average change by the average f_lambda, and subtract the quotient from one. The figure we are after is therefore 0.95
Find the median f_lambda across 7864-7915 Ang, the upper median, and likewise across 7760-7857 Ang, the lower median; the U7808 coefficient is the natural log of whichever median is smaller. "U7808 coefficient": 1.44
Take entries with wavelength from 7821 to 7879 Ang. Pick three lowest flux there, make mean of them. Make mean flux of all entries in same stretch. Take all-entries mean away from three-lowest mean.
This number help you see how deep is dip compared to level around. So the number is -0.42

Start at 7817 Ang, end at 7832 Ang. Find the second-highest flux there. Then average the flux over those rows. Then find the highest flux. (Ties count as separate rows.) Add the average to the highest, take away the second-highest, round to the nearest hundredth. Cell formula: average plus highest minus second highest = 4.30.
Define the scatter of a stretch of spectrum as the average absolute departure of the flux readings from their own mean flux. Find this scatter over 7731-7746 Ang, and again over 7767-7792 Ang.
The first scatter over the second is 1.40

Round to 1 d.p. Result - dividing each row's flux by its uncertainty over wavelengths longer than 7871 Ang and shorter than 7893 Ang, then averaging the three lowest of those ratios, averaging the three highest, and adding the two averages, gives 42.1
